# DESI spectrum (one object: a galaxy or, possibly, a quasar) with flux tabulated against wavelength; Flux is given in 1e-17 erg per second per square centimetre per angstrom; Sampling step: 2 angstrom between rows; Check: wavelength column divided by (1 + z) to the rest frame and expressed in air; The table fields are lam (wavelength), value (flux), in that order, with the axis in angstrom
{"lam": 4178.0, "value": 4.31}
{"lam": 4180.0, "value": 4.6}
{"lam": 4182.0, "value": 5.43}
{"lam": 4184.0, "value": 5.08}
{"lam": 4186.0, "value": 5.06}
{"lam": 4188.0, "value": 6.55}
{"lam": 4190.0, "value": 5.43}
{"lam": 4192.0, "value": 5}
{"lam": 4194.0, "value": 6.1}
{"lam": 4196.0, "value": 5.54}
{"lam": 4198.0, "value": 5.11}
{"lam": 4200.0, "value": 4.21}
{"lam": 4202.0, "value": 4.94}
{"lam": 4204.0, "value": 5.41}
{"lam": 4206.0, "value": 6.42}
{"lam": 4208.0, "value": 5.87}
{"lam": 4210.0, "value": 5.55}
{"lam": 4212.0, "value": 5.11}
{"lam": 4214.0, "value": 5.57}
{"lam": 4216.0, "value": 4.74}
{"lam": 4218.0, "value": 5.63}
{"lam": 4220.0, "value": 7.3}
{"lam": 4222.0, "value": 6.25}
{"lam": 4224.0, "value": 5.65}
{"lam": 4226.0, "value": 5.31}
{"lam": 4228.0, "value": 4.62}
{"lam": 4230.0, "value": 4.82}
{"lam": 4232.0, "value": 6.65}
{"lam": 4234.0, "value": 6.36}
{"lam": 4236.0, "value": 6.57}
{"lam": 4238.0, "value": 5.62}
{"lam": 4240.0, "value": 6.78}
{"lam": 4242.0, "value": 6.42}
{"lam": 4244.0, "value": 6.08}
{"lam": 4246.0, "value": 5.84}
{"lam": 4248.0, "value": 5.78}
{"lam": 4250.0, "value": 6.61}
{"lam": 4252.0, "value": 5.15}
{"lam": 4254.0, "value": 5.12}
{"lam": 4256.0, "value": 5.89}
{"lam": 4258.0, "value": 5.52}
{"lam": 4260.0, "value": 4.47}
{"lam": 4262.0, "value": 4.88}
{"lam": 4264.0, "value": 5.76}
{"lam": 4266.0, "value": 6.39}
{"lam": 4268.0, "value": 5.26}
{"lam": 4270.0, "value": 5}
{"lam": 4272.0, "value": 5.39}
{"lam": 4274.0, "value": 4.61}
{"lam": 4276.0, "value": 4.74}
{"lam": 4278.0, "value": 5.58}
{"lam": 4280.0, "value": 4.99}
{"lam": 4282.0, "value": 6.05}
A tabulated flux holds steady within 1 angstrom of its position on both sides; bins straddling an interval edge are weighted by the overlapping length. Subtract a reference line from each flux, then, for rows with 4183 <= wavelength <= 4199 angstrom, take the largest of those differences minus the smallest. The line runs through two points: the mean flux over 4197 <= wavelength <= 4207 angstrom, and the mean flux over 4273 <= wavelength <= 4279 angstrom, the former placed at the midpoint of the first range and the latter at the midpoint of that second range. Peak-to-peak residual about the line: 1.5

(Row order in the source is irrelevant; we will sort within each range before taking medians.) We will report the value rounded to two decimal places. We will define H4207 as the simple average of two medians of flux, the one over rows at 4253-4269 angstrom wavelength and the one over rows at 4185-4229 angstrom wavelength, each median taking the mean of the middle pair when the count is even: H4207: 5.44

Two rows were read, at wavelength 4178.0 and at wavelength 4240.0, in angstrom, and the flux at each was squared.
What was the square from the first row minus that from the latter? -27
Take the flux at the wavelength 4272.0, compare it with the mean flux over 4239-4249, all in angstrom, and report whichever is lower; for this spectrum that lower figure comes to 5.4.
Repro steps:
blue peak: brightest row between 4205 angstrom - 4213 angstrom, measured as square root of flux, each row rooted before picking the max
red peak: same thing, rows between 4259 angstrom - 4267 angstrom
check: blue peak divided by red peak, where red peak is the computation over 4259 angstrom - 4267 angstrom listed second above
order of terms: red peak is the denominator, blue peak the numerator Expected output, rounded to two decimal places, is 1.00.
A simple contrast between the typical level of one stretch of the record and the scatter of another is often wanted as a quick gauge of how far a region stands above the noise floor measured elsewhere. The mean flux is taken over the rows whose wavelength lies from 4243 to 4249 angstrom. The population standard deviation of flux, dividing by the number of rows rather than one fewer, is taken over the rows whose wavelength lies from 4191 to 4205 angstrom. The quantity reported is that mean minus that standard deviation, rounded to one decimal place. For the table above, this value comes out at 5.4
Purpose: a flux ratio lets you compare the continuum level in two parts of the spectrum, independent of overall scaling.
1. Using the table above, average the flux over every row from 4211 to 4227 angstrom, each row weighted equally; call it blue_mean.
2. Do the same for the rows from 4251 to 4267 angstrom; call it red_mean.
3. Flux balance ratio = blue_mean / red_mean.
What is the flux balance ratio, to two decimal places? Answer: 1.06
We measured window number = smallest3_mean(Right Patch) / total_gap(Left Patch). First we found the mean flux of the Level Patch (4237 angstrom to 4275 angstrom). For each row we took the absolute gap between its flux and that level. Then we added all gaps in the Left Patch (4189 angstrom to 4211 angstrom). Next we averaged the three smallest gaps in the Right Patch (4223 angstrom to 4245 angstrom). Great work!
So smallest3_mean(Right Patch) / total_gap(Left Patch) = 0.022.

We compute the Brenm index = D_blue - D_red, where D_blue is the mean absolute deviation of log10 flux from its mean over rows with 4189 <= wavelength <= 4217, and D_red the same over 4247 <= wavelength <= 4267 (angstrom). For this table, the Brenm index -0.0059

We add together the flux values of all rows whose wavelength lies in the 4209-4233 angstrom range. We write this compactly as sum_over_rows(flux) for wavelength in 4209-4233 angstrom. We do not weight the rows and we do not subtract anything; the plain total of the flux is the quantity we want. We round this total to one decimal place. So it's 67.2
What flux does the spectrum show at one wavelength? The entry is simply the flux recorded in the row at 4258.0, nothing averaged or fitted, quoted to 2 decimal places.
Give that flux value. 5.52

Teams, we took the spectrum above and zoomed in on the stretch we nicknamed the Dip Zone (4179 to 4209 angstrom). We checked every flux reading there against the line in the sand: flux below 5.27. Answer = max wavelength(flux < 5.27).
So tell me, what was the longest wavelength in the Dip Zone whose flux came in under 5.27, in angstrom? 4202.0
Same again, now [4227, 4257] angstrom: 4254.0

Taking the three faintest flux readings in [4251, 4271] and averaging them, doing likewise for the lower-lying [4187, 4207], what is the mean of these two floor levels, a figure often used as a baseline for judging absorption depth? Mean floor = 4.75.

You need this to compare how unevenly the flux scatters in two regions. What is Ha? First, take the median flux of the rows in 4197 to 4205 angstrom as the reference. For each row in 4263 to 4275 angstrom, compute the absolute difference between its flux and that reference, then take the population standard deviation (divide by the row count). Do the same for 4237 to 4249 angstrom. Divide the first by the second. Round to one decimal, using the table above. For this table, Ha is 1.1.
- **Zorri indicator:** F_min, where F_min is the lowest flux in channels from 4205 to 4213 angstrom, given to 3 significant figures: 5.11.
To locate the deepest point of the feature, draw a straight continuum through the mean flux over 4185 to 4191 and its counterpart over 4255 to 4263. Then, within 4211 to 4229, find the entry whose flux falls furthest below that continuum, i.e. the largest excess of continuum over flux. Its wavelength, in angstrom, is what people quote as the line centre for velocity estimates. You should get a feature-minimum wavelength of 4228.0 angstrom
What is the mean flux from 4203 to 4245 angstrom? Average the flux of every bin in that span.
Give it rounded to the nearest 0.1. 5.8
